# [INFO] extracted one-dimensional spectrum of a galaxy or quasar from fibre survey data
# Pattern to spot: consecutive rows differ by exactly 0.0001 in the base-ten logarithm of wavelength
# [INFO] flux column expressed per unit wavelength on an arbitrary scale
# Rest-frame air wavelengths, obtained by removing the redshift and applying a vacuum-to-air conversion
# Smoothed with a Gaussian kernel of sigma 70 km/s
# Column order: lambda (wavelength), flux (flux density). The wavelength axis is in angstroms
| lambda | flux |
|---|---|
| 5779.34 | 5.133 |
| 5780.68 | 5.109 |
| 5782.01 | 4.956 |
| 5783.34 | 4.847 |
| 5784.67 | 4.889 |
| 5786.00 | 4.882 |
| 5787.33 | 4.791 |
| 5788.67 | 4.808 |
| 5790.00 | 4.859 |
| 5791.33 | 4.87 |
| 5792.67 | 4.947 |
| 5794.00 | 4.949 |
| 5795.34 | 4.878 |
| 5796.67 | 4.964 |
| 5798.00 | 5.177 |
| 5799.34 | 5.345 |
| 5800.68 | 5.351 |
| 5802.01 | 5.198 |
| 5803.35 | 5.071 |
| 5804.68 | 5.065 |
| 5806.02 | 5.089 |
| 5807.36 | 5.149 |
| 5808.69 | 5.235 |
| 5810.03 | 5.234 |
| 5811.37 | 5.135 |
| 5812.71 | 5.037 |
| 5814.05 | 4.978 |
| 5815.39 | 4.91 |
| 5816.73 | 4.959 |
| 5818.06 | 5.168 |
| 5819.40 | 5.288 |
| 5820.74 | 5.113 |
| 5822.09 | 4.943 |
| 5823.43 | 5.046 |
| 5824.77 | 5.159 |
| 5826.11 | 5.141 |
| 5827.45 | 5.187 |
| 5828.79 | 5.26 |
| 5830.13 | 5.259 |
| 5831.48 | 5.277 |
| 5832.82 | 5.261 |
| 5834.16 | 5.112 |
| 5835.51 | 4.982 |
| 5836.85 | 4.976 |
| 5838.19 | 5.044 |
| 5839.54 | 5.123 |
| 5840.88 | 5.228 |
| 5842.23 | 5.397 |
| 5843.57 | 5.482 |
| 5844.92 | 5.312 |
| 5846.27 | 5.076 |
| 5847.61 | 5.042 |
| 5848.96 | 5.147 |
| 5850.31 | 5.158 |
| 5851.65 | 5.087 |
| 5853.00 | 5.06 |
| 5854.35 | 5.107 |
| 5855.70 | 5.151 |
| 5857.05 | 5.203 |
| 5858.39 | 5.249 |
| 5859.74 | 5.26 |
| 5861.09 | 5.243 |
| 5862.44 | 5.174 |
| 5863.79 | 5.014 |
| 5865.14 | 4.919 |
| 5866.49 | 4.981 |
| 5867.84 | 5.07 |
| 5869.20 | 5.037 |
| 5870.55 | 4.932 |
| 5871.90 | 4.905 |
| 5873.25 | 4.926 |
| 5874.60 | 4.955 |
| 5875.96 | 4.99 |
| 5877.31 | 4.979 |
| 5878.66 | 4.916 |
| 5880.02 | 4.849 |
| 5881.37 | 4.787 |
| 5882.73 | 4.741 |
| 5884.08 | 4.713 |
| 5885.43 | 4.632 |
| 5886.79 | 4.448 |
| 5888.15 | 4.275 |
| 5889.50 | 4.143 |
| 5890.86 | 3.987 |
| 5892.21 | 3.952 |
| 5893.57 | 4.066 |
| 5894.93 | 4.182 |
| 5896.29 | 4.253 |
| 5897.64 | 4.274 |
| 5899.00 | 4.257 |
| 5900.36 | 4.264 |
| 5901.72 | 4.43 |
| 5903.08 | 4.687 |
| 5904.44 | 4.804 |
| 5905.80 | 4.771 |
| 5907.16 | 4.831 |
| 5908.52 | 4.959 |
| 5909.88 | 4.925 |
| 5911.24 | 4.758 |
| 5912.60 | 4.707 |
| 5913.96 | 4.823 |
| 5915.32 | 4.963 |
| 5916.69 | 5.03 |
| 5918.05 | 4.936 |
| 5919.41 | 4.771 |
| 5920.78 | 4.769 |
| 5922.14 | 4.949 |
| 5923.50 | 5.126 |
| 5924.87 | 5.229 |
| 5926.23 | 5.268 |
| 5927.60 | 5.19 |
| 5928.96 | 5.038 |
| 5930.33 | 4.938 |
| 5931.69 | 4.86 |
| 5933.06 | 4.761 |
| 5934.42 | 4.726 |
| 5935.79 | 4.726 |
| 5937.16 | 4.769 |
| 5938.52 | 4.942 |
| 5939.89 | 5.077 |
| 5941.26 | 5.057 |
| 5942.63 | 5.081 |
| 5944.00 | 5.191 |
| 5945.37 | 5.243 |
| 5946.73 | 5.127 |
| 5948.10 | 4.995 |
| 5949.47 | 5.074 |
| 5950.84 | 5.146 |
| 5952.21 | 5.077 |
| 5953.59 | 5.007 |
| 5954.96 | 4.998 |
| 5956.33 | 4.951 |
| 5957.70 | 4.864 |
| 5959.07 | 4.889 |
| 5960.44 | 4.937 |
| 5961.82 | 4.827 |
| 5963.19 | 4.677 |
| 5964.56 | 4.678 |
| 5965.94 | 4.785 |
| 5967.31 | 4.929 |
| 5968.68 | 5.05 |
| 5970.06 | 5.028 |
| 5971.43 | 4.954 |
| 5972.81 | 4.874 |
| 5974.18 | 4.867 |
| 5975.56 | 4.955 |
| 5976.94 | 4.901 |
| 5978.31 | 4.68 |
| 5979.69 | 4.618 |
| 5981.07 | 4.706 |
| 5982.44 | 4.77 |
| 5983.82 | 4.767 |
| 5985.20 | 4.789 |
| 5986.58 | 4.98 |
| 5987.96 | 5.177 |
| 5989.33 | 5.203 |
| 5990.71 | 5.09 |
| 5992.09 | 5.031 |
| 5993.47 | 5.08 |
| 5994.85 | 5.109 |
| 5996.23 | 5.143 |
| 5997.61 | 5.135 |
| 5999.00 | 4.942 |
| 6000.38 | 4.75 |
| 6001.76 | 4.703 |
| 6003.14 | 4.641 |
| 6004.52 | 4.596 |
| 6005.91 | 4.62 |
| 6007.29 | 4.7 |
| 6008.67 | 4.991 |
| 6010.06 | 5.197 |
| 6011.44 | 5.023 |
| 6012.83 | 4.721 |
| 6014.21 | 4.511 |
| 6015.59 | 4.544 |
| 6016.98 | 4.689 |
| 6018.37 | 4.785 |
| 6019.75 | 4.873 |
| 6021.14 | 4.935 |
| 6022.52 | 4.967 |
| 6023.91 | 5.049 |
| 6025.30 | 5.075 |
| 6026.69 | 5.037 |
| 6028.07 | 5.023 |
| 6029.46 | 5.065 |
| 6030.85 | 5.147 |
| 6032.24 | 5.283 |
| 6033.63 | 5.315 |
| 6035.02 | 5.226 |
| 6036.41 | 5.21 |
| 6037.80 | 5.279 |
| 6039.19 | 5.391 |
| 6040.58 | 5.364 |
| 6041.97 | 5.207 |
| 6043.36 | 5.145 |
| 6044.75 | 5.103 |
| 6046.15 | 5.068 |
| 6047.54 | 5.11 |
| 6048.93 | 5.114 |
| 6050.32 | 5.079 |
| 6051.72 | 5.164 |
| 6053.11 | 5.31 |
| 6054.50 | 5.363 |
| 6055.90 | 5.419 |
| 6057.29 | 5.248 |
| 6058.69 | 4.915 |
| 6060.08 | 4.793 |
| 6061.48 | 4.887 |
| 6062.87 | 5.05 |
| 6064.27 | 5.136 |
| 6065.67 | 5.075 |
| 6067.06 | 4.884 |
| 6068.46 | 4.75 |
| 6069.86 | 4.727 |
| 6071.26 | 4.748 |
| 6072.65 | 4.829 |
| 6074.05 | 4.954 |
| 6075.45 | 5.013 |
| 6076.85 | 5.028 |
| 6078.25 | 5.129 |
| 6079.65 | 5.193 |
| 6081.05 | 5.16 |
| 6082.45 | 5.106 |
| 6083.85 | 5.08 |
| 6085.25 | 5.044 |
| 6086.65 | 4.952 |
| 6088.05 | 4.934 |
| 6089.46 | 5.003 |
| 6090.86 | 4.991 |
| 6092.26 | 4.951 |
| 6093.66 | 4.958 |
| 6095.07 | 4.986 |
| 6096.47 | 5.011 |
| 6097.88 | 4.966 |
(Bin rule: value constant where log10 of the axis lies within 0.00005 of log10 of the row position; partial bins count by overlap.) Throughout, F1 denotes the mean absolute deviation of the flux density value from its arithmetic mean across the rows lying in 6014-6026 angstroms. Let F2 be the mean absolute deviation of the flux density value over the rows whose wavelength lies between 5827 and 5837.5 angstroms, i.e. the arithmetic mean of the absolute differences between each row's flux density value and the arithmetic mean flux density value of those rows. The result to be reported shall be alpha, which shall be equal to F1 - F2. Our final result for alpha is 0.07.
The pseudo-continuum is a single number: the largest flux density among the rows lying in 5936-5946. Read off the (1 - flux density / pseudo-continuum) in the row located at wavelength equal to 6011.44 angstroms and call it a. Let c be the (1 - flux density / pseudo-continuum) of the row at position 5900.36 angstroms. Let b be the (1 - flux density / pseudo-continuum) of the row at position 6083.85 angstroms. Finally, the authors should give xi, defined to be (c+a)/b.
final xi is 7.4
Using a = 0.042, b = 0.031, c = 0.19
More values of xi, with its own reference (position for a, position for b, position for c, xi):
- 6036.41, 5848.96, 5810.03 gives 0.4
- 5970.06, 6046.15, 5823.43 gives 2.4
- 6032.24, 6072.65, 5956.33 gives 0.6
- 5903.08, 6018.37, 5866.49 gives 1.8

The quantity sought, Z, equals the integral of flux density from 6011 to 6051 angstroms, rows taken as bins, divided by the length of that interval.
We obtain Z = 5.05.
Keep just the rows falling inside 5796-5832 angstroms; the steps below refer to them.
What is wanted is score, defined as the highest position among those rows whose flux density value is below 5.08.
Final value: 5823.43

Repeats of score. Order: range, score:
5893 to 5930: 5928.96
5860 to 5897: 5896.29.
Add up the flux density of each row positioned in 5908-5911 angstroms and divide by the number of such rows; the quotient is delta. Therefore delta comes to 4.9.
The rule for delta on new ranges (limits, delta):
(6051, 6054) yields 5.2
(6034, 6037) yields 5.2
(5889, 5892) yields 4.1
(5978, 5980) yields 4.6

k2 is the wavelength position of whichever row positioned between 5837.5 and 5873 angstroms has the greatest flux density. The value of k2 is 5843.57 angstroms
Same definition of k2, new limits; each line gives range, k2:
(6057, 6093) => 6057.29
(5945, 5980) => 5945.37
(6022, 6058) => 6055.90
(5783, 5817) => 5800.68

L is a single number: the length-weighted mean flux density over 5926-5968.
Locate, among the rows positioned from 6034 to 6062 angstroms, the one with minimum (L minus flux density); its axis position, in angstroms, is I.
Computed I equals 6055.90 angstroms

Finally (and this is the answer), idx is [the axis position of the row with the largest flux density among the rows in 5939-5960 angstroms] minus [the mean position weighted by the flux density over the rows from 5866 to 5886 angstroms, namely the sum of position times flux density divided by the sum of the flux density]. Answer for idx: 69.5 angstroms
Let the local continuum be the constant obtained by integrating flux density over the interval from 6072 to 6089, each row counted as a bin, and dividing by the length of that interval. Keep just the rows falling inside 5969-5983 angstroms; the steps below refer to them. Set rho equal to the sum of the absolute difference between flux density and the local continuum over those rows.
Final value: 2.0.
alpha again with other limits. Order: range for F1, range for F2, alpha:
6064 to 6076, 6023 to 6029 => 0.11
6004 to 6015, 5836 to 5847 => 0.06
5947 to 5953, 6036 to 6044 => -0.04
